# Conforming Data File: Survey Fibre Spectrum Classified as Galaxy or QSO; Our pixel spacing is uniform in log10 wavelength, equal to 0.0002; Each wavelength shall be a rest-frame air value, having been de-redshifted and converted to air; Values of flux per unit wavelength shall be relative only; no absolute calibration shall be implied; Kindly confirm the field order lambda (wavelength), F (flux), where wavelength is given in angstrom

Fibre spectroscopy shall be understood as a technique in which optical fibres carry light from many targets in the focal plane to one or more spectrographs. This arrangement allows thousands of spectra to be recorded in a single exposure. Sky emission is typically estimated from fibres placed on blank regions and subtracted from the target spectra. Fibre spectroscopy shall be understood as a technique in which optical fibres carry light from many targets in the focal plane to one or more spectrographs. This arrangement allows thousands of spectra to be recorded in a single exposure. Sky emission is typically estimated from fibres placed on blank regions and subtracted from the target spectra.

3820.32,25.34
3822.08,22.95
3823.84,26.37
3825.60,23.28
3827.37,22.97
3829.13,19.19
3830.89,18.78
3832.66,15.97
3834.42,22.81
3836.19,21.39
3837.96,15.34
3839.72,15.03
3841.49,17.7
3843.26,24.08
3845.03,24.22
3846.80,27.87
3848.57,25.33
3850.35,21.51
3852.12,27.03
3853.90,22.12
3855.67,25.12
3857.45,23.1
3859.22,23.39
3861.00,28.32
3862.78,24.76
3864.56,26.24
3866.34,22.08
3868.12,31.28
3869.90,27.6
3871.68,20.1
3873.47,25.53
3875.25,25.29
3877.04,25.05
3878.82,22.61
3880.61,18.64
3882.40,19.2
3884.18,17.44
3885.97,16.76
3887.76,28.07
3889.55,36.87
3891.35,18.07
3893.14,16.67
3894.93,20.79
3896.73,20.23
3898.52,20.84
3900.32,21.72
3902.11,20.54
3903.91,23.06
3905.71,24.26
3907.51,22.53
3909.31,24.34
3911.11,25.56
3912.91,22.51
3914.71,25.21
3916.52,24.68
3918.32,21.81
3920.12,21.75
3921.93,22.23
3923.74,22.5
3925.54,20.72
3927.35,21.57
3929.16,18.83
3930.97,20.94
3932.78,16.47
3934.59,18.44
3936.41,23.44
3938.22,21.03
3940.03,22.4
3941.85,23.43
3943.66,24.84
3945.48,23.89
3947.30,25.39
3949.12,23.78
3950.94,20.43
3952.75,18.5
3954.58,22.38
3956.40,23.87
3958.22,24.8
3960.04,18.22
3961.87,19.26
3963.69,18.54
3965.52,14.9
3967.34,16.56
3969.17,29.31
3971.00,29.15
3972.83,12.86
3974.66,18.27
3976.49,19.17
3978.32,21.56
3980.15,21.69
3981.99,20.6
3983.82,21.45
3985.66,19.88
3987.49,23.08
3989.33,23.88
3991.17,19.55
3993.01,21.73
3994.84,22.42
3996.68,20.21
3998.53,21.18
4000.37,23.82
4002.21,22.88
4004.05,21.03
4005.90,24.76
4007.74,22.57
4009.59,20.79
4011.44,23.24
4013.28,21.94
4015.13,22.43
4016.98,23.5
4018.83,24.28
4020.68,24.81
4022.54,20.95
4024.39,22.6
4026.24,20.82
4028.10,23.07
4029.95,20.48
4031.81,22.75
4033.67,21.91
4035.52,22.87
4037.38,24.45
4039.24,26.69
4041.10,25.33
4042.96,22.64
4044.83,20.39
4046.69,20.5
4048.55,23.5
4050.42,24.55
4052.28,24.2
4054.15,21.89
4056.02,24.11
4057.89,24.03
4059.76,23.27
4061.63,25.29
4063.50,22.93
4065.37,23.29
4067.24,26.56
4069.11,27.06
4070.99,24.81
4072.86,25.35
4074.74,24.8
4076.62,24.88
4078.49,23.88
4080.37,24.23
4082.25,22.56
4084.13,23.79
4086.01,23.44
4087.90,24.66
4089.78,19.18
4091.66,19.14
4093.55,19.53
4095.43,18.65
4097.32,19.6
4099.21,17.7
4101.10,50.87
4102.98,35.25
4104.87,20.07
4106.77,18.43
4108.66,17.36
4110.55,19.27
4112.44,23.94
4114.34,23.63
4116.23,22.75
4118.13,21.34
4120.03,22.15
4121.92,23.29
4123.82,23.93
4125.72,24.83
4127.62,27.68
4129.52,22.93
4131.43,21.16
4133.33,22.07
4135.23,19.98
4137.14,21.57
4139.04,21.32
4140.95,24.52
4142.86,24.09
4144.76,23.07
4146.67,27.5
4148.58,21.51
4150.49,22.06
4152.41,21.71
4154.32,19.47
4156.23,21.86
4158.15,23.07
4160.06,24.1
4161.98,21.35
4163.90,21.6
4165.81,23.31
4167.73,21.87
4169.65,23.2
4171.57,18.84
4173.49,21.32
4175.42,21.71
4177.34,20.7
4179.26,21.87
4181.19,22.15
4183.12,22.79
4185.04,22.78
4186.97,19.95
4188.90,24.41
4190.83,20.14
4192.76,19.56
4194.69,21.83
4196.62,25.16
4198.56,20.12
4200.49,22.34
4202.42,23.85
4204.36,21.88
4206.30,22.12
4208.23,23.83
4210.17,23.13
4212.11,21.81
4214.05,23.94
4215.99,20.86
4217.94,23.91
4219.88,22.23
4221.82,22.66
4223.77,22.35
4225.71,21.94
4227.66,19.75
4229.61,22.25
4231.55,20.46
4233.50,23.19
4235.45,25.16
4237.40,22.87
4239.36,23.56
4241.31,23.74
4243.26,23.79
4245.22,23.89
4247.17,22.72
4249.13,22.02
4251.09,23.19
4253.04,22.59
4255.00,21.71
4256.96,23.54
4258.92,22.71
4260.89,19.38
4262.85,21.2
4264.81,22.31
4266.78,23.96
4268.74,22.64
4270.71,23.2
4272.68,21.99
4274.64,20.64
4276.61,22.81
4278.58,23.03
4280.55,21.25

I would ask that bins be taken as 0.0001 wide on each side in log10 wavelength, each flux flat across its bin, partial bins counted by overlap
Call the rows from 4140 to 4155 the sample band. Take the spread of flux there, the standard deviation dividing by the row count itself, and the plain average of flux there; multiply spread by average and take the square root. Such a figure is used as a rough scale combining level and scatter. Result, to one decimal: 7.2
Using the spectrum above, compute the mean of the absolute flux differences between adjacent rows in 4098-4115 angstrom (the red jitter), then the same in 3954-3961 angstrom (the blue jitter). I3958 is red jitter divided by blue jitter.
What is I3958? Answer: 3.07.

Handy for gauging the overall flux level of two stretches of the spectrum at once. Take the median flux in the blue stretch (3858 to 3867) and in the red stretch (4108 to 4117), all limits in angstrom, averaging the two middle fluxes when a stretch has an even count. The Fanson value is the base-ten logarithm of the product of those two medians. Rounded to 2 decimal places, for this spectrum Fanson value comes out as 2.75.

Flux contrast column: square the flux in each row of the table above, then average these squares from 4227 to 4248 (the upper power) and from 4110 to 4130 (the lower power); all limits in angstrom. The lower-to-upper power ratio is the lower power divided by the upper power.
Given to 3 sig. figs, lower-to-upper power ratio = 1.04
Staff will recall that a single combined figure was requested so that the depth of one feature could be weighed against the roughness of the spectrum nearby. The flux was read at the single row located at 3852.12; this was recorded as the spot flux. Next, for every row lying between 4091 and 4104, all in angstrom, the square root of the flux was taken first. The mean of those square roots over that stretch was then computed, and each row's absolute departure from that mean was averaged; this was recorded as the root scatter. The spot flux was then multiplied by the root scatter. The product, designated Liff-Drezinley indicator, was 24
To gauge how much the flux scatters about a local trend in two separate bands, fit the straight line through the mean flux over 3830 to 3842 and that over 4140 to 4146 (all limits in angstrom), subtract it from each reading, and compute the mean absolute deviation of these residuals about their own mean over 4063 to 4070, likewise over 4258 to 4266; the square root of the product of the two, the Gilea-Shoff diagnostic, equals 1.42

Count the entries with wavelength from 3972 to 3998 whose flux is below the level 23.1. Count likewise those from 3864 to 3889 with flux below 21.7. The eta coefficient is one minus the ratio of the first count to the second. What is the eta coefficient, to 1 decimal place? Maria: -1.6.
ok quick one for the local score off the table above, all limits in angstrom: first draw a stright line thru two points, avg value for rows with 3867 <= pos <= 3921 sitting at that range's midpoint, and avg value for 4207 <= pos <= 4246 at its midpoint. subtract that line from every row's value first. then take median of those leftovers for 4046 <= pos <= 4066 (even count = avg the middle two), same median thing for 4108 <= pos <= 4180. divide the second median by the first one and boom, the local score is -1.3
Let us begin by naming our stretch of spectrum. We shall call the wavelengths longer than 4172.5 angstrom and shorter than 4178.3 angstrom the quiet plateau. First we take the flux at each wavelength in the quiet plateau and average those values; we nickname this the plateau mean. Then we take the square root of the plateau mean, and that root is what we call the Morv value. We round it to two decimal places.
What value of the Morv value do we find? 4.61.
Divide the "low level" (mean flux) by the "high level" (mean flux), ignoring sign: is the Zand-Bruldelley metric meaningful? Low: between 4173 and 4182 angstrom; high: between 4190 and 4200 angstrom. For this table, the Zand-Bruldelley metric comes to 1.01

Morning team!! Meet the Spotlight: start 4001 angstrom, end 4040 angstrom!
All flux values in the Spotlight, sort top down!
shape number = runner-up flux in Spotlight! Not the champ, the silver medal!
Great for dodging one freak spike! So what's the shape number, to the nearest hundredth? 24.81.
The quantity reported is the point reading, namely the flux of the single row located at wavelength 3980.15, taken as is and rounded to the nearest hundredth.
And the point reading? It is 21.69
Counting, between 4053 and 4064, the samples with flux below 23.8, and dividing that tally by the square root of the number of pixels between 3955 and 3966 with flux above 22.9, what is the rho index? 2.1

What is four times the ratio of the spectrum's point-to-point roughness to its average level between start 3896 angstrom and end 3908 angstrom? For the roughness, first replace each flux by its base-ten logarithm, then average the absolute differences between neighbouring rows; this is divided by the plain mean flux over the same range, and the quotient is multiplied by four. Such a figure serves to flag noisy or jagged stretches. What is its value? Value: 0.0049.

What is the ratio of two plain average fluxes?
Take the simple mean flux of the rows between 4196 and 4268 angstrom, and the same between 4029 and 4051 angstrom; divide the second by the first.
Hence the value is 1.018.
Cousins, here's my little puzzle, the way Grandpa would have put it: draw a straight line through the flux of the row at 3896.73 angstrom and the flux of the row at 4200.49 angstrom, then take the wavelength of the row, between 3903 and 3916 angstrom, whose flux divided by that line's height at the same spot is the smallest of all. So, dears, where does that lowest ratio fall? 3912.91 angstrom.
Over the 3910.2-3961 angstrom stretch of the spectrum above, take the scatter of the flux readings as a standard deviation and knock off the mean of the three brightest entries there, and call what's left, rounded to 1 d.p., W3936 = -23.0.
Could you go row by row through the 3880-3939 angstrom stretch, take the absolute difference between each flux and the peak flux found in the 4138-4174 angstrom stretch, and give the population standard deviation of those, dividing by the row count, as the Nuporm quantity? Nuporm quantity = 2.7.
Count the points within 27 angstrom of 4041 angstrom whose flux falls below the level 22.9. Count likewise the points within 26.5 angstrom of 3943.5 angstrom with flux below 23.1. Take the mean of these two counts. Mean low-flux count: 16.0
